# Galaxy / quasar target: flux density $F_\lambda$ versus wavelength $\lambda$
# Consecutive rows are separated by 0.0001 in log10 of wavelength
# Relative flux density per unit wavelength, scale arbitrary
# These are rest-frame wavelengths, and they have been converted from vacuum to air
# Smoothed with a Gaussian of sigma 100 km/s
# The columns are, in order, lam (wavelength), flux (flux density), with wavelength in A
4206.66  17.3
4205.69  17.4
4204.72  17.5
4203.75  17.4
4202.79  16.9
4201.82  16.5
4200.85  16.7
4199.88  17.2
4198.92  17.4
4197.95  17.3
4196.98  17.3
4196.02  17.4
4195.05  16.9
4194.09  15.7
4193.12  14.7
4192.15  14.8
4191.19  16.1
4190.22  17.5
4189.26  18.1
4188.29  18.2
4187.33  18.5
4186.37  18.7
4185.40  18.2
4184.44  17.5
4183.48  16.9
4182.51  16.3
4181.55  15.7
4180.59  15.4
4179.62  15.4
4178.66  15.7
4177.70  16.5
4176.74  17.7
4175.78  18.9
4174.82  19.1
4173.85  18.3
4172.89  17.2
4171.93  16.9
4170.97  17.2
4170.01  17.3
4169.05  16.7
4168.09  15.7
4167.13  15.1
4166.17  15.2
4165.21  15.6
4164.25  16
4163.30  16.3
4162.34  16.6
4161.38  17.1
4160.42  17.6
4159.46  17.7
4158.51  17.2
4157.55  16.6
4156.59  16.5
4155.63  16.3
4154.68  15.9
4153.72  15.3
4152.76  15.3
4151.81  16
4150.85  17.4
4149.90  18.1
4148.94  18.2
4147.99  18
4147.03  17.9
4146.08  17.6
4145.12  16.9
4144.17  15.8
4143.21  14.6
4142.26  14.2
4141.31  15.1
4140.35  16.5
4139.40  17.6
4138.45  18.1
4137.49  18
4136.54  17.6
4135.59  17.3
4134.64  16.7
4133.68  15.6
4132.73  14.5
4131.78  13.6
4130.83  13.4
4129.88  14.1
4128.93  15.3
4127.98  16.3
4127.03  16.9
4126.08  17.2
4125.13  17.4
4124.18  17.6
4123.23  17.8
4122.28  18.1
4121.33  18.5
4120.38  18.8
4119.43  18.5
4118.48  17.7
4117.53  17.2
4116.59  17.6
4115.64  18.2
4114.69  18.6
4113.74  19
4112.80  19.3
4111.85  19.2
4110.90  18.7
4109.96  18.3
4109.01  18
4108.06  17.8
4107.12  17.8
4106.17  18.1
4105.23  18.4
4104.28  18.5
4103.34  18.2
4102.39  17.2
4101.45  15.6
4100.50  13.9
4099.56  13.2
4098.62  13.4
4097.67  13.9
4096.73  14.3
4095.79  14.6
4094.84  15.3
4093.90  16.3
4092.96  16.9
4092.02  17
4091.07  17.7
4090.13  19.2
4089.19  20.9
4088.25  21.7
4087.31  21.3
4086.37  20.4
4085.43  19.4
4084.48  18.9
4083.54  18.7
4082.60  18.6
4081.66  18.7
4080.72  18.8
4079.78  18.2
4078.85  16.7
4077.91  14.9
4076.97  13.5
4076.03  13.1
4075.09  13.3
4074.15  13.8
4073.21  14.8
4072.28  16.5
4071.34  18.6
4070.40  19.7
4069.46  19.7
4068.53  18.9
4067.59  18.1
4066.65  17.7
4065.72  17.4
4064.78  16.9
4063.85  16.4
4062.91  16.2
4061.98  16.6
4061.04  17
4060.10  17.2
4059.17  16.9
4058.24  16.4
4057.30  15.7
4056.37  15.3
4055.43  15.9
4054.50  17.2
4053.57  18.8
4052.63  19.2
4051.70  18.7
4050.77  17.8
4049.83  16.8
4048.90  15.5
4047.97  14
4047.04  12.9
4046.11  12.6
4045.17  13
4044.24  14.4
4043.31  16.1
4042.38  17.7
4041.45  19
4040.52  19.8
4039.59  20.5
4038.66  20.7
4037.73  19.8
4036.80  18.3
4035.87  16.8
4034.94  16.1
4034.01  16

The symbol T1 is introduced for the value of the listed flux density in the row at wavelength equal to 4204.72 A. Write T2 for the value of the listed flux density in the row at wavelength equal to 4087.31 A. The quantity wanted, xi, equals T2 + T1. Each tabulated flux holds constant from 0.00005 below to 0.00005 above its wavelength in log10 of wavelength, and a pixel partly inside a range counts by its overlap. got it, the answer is 39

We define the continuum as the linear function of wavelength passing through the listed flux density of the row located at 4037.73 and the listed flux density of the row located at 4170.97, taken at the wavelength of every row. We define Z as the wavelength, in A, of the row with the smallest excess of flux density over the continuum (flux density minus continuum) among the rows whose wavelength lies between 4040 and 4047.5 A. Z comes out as 4046.11 A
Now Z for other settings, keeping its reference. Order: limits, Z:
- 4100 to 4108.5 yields 4100.50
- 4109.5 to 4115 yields 4109.96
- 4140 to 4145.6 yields 4142.26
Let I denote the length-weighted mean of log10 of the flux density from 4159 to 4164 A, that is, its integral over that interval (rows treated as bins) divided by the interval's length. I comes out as 1.23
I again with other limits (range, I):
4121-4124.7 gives 1.25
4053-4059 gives 1.22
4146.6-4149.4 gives 1.26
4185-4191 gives 1.26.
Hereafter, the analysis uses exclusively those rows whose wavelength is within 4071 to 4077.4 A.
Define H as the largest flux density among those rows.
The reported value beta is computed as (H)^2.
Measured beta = 346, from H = 18.6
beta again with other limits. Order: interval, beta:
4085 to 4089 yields 471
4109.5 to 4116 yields 372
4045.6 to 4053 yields 369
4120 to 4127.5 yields 353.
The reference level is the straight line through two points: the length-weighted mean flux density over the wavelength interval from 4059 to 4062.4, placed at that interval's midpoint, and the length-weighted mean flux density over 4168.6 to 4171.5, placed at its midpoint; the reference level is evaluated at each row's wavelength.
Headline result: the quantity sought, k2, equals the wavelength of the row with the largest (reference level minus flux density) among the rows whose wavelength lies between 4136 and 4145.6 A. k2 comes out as 4142.26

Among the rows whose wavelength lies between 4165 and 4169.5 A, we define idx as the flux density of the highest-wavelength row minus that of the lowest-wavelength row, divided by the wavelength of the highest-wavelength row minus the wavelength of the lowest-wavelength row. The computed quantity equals 0.29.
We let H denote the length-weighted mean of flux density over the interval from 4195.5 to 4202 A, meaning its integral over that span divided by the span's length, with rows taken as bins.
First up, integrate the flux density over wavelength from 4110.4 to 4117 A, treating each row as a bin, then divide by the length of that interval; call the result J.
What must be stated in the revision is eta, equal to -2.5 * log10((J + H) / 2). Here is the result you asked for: -3.13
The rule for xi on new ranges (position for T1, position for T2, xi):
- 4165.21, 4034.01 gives 32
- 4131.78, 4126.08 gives 31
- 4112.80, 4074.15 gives 33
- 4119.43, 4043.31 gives 35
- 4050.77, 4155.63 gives 34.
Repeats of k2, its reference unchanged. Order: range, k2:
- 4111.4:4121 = 4117.53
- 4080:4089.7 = 4082.60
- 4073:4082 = 4076.03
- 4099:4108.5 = 4099.56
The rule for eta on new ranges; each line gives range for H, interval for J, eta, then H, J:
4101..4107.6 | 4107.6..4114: -3.15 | 17.7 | 18.6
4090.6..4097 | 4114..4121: -3.08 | 16.1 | 18.1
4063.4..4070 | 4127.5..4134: -3.03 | 17.9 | 14.7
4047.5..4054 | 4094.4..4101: -2.99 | 17.2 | 14.1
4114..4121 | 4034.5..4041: -3.17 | 18.1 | 18.9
